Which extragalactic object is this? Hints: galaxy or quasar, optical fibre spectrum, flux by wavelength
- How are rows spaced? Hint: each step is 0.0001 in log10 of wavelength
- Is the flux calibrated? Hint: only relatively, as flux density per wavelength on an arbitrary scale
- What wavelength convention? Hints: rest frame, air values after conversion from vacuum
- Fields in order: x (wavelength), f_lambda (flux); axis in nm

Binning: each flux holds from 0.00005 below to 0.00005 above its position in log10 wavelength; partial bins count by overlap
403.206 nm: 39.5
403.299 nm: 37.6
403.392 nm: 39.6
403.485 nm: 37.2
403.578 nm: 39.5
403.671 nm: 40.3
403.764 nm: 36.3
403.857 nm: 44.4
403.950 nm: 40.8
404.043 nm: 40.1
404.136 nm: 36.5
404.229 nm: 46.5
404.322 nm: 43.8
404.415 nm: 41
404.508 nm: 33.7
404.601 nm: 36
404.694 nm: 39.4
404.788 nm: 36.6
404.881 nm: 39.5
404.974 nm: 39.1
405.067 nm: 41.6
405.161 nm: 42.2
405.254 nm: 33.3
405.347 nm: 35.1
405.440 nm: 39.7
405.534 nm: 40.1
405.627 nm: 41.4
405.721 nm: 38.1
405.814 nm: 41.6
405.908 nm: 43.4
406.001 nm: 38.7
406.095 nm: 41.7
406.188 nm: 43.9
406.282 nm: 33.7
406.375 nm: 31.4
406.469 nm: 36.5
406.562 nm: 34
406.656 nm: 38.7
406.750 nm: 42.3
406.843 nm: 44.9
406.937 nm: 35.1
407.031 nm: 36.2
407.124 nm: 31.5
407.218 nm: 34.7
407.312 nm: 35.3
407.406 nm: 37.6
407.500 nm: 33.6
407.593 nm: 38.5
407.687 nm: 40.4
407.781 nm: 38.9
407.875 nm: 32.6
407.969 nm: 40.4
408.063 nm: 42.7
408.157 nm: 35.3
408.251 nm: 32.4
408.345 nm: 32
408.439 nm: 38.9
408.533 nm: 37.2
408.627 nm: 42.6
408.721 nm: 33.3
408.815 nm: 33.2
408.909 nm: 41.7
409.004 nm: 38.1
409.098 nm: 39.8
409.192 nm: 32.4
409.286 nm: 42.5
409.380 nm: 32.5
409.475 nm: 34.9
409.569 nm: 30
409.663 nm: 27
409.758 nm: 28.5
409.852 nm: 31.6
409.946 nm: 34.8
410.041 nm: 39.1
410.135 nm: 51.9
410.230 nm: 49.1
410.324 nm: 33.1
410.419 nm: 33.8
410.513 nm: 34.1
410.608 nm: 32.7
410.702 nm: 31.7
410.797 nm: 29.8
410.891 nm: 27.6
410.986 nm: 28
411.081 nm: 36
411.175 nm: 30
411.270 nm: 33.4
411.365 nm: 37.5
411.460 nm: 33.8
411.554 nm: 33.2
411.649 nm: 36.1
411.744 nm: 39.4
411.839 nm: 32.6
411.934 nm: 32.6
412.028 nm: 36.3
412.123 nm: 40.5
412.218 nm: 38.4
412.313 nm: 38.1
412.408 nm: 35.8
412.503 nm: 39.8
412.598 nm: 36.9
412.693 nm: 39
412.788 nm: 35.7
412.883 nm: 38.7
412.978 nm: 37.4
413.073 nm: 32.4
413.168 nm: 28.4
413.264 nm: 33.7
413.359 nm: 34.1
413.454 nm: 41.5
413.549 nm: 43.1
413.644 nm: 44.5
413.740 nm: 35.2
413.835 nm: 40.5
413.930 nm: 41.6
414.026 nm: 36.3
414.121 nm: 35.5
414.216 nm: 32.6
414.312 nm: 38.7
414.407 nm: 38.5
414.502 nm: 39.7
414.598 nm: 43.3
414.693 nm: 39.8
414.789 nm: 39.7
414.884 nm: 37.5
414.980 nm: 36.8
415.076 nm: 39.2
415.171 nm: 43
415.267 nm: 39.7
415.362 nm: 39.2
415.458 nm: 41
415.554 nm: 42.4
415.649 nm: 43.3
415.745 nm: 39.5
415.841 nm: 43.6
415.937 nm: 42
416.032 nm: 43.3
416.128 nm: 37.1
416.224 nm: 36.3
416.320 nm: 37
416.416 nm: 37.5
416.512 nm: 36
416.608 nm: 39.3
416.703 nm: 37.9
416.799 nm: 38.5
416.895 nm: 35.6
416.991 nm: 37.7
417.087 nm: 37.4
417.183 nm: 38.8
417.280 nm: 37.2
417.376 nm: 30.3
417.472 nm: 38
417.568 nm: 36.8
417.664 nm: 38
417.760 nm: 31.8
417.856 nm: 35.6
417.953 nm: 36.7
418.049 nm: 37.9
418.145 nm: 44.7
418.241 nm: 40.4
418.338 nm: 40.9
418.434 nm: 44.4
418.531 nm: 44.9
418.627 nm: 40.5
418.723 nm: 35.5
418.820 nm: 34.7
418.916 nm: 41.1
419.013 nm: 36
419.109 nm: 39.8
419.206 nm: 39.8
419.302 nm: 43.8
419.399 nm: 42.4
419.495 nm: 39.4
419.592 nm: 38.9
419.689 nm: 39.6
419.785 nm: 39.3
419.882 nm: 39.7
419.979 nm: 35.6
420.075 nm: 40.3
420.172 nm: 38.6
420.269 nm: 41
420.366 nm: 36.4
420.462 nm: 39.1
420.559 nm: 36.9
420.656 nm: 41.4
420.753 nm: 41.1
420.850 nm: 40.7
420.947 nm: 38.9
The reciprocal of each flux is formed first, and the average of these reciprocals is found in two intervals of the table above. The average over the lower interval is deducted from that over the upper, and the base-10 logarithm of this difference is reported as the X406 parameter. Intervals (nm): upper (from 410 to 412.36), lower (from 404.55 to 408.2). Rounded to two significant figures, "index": -2.6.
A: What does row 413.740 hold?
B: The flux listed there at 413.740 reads 35.2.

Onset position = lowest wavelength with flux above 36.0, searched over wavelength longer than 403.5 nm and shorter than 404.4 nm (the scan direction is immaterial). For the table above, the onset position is 403.578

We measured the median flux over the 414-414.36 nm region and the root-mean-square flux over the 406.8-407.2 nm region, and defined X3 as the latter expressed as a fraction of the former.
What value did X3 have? 1.04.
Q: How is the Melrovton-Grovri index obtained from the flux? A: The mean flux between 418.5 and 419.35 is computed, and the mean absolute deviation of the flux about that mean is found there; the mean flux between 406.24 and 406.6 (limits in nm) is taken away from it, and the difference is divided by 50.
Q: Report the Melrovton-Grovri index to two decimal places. -0.62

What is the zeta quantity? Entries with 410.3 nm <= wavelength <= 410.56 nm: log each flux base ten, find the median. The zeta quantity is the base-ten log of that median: 0.184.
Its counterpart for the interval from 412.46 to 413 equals 0.199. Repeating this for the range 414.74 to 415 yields 0.197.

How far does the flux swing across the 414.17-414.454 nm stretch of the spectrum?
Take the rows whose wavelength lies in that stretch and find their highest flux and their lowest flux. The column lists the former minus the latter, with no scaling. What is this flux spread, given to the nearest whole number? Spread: 6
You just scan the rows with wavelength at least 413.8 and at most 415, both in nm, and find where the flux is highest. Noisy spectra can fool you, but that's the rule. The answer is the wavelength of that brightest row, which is 414.598 nm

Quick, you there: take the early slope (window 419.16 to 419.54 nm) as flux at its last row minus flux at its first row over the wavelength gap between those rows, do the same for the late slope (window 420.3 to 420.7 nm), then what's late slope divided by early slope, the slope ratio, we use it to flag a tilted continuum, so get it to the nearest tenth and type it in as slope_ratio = -12.5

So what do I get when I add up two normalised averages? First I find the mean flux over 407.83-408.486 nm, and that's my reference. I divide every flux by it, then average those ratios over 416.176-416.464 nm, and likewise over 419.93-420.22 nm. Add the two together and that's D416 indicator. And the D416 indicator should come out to 2.07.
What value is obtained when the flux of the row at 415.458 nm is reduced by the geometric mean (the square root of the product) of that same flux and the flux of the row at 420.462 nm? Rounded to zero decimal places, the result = 1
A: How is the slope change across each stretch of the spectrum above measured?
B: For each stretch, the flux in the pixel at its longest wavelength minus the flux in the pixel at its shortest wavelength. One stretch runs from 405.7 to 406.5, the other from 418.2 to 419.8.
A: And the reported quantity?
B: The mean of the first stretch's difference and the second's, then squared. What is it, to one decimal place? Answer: 1.8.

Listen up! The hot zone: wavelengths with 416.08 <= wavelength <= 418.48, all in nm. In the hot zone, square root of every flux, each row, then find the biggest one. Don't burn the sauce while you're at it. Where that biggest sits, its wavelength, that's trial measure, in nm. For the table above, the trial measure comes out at 418.145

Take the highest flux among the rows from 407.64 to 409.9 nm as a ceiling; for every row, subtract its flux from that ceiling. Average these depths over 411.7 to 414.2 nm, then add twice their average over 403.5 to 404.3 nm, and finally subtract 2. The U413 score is 8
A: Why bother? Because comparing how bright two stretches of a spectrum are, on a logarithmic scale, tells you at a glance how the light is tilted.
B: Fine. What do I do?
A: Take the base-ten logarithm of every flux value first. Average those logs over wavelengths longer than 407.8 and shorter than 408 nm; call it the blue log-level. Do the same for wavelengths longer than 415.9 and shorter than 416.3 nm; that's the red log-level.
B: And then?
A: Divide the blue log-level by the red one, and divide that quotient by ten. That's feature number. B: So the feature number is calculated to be 0.098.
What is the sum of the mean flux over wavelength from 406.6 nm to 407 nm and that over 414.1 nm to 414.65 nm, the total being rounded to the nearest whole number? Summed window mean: 78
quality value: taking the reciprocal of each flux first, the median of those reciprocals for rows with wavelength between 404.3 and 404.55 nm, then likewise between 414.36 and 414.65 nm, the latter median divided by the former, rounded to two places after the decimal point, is 1.03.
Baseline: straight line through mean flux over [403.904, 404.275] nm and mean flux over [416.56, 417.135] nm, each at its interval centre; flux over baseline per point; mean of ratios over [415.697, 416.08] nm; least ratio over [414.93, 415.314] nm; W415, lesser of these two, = 0.96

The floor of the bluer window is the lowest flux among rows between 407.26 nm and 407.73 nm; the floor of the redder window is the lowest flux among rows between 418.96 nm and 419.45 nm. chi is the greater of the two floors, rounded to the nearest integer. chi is 36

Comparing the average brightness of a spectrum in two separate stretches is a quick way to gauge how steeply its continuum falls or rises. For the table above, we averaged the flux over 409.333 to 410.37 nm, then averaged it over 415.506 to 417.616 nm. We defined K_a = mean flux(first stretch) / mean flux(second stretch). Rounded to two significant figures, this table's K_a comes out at 0.93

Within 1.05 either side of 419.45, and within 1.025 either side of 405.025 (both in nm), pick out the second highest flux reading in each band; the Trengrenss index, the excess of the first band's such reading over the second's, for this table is 1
